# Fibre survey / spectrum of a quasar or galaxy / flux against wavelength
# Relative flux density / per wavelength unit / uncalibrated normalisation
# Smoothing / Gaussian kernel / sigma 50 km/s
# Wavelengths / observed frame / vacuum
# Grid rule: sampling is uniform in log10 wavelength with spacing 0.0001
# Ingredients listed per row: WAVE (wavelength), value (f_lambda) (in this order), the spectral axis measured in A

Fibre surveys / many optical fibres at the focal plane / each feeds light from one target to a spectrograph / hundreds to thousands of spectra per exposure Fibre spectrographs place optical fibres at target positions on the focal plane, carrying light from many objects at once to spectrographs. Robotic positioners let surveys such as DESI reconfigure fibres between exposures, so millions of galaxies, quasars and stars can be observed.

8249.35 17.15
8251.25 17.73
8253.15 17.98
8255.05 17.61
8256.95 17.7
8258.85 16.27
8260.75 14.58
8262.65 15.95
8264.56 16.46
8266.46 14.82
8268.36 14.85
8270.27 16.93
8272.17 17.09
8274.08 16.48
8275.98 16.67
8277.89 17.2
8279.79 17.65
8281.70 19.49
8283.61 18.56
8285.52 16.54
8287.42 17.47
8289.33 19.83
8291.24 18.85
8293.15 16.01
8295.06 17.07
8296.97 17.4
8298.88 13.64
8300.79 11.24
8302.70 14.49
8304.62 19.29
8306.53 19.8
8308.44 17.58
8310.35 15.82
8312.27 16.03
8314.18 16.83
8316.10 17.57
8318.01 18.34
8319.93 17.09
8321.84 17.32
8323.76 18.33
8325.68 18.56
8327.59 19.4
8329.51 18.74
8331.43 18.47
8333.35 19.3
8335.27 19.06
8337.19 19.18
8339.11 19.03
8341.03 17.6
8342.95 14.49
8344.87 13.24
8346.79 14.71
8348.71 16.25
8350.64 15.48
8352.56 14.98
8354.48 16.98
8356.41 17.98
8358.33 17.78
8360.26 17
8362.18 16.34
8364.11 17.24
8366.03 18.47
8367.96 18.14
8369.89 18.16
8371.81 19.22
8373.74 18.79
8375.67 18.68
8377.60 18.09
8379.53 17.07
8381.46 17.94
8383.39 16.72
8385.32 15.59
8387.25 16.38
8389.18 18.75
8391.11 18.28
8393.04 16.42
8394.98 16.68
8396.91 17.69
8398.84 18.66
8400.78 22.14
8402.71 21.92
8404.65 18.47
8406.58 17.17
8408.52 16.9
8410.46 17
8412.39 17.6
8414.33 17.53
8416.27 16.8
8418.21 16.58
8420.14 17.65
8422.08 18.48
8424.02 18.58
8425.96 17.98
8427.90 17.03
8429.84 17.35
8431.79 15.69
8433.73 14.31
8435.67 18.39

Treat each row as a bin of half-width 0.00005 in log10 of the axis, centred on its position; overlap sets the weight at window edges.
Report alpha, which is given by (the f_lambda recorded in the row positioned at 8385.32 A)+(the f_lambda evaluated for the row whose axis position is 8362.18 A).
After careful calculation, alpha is 32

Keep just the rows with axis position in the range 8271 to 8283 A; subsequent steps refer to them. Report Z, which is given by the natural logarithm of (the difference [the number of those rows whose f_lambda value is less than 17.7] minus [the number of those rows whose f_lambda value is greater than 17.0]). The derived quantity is 0.0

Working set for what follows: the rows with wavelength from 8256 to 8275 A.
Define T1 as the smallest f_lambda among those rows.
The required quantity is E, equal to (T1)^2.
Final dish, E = 213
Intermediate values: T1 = 14.58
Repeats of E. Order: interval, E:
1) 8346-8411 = 216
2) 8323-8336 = 336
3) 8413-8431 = 275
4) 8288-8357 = 126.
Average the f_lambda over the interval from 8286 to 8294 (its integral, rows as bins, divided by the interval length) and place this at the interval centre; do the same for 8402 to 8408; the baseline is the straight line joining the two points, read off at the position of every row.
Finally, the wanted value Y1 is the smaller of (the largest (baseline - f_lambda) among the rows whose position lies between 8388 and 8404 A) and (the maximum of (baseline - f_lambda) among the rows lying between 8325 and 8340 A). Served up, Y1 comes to -0.2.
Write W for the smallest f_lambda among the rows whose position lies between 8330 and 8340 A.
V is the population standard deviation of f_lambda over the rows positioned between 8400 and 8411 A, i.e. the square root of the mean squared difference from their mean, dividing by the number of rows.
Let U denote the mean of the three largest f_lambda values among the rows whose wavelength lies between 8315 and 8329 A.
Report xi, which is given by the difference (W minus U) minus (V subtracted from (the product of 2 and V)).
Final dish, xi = -2.5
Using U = 18.8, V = 2.25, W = 18.47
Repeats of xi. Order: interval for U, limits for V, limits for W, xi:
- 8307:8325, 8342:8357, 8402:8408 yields -2.3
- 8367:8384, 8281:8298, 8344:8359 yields -6.9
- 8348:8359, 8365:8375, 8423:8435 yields -3.7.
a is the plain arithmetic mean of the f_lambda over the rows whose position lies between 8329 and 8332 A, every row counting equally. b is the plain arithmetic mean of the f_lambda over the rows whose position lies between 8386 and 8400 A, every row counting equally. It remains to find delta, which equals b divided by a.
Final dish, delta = 0.94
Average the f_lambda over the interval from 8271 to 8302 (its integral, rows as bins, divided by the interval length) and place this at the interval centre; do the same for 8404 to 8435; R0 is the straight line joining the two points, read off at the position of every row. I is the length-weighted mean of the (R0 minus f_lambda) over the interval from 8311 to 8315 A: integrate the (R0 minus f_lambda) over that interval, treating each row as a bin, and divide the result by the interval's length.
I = 0.6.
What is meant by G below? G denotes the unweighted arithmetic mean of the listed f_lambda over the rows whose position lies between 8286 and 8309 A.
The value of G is 16.9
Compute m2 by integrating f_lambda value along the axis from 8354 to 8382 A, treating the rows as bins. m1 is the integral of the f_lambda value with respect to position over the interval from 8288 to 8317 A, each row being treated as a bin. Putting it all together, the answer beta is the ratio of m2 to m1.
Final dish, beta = 1.029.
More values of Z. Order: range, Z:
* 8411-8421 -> 0.7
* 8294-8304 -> 1.1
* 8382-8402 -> 0.0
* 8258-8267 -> 1.6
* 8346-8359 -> 1.1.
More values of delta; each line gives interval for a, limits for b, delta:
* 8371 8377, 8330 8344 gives 0.96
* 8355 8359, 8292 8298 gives 0.94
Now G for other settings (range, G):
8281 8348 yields 17.3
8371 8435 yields 17.7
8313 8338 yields 18.3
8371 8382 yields 18.3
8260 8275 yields 15.9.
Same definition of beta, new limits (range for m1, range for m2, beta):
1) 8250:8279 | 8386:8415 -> 1.092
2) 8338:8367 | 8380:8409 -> 1.089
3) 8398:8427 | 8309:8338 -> 0.987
